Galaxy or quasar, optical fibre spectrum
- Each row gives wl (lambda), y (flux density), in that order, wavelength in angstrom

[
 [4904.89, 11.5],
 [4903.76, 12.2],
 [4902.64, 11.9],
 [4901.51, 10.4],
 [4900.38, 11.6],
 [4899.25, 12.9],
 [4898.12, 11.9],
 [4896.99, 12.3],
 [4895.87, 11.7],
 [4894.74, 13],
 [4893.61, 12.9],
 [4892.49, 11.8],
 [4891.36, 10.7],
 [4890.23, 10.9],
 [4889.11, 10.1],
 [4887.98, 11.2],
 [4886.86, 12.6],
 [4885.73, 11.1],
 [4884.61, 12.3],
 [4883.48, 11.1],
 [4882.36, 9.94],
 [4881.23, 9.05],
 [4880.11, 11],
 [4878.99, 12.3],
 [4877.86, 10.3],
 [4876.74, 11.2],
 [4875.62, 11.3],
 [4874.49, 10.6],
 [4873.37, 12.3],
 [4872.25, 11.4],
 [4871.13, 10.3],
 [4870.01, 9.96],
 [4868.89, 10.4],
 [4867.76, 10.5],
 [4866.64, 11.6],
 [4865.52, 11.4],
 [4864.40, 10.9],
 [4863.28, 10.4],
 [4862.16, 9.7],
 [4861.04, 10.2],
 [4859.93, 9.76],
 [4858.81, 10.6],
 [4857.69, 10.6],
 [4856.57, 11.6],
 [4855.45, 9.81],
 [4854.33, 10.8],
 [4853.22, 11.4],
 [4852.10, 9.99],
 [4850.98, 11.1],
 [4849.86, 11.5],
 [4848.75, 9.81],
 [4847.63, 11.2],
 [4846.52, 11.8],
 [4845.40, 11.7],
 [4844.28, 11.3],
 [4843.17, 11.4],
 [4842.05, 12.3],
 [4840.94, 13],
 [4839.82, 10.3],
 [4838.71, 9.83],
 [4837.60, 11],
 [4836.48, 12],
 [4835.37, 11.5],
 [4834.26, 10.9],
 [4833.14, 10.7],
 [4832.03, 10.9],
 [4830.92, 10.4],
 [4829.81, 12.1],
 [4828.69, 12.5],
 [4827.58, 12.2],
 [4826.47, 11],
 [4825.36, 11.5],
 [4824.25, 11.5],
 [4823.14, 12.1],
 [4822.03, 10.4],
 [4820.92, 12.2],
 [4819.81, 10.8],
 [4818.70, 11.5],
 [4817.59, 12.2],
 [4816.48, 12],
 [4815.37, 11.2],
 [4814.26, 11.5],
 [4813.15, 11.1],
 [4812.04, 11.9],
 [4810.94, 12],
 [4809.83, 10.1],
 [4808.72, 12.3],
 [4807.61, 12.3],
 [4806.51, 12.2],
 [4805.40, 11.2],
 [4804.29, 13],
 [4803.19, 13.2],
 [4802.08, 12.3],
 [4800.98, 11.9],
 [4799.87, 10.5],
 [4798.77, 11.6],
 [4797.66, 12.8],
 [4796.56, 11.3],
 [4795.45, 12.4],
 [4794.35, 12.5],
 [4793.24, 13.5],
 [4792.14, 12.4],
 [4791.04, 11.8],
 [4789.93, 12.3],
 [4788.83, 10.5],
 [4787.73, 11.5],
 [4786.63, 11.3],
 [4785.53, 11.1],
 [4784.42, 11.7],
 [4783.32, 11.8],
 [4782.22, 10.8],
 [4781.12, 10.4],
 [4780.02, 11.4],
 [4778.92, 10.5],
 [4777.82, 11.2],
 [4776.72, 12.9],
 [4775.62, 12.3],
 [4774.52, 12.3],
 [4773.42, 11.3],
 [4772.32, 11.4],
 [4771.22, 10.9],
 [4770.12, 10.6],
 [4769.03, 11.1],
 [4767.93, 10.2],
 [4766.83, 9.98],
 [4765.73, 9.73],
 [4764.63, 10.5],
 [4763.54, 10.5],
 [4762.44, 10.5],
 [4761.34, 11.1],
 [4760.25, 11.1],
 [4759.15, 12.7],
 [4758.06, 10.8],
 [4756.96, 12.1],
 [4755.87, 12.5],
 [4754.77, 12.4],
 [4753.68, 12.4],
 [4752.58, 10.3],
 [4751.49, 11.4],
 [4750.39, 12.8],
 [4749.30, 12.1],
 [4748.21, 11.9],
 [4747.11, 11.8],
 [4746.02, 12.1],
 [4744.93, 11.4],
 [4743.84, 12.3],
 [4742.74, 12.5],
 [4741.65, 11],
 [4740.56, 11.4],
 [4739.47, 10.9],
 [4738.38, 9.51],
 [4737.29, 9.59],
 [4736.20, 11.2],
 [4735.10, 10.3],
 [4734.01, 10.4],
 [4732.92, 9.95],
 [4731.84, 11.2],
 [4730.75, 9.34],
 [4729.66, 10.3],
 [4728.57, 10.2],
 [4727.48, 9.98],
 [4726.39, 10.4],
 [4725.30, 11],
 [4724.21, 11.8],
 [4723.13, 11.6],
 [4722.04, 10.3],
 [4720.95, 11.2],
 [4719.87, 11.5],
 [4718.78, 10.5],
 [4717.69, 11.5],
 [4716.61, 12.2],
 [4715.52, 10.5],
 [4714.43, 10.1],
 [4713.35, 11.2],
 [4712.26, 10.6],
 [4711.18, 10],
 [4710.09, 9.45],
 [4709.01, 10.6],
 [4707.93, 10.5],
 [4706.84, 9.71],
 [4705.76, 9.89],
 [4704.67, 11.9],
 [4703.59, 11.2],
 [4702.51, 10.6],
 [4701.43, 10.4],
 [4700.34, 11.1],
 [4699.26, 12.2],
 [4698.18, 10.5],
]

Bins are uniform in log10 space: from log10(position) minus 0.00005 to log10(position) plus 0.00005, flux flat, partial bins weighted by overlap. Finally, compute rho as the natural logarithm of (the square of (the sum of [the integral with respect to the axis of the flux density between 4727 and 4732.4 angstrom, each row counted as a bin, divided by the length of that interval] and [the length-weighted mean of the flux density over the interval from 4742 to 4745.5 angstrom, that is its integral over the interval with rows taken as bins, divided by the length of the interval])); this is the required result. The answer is 6.20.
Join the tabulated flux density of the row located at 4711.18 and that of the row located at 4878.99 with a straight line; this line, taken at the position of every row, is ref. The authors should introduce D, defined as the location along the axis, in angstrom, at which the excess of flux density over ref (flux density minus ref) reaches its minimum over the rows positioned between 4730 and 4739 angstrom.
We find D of 4730.75 angstrom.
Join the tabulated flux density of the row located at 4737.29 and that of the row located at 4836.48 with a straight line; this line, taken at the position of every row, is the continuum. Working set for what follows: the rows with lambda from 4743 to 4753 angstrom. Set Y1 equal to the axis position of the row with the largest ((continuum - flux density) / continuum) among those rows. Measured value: 4752.58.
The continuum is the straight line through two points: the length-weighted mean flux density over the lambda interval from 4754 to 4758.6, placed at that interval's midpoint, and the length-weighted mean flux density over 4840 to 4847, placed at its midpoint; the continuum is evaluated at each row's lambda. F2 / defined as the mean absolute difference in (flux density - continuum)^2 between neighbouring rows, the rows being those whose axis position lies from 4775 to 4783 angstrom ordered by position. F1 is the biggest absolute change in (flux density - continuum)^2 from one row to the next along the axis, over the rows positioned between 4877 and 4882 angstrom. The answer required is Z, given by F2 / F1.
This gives 0.19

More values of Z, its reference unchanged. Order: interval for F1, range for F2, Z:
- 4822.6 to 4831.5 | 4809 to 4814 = 0.62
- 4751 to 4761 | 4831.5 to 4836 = 0.20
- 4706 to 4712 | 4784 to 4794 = 0.20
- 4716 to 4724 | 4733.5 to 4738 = 0.92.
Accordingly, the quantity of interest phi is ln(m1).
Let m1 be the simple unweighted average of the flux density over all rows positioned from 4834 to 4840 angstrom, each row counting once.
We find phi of 2.39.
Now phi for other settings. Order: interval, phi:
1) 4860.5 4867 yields 2.37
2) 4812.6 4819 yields 2.45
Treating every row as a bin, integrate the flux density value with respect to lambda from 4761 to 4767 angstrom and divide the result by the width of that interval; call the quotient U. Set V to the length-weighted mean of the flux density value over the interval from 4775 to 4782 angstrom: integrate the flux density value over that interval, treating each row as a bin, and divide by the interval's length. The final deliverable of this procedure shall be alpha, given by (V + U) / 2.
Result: 10.9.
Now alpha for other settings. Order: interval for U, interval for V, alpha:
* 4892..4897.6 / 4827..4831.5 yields 12.1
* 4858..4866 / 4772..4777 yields 11.2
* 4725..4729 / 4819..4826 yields 10.9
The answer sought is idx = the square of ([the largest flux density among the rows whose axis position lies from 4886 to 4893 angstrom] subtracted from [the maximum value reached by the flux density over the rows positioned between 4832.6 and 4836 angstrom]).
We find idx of 1.2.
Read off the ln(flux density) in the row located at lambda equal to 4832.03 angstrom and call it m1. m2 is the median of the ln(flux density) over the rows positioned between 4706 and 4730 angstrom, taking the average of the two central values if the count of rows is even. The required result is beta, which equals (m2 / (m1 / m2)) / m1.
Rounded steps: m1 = 2.39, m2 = 2.351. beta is 0.97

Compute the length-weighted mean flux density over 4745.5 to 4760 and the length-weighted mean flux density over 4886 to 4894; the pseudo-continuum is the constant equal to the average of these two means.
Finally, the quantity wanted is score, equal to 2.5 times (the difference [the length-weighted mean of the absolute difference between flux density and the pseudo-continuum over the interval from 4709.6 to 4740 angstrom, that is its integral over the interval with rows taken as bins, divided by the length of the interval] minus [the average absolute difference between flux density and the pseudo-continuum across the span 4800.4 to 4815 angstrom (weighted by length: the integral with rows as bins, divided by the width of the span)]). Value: 1.1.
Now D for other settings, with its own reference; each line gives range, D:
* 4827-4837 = 4830.92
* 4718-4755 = 4730.75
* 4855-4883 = 4881.23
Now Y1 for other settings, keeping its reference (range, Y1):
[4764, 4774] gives 4765.73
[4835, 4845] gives 4838.71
